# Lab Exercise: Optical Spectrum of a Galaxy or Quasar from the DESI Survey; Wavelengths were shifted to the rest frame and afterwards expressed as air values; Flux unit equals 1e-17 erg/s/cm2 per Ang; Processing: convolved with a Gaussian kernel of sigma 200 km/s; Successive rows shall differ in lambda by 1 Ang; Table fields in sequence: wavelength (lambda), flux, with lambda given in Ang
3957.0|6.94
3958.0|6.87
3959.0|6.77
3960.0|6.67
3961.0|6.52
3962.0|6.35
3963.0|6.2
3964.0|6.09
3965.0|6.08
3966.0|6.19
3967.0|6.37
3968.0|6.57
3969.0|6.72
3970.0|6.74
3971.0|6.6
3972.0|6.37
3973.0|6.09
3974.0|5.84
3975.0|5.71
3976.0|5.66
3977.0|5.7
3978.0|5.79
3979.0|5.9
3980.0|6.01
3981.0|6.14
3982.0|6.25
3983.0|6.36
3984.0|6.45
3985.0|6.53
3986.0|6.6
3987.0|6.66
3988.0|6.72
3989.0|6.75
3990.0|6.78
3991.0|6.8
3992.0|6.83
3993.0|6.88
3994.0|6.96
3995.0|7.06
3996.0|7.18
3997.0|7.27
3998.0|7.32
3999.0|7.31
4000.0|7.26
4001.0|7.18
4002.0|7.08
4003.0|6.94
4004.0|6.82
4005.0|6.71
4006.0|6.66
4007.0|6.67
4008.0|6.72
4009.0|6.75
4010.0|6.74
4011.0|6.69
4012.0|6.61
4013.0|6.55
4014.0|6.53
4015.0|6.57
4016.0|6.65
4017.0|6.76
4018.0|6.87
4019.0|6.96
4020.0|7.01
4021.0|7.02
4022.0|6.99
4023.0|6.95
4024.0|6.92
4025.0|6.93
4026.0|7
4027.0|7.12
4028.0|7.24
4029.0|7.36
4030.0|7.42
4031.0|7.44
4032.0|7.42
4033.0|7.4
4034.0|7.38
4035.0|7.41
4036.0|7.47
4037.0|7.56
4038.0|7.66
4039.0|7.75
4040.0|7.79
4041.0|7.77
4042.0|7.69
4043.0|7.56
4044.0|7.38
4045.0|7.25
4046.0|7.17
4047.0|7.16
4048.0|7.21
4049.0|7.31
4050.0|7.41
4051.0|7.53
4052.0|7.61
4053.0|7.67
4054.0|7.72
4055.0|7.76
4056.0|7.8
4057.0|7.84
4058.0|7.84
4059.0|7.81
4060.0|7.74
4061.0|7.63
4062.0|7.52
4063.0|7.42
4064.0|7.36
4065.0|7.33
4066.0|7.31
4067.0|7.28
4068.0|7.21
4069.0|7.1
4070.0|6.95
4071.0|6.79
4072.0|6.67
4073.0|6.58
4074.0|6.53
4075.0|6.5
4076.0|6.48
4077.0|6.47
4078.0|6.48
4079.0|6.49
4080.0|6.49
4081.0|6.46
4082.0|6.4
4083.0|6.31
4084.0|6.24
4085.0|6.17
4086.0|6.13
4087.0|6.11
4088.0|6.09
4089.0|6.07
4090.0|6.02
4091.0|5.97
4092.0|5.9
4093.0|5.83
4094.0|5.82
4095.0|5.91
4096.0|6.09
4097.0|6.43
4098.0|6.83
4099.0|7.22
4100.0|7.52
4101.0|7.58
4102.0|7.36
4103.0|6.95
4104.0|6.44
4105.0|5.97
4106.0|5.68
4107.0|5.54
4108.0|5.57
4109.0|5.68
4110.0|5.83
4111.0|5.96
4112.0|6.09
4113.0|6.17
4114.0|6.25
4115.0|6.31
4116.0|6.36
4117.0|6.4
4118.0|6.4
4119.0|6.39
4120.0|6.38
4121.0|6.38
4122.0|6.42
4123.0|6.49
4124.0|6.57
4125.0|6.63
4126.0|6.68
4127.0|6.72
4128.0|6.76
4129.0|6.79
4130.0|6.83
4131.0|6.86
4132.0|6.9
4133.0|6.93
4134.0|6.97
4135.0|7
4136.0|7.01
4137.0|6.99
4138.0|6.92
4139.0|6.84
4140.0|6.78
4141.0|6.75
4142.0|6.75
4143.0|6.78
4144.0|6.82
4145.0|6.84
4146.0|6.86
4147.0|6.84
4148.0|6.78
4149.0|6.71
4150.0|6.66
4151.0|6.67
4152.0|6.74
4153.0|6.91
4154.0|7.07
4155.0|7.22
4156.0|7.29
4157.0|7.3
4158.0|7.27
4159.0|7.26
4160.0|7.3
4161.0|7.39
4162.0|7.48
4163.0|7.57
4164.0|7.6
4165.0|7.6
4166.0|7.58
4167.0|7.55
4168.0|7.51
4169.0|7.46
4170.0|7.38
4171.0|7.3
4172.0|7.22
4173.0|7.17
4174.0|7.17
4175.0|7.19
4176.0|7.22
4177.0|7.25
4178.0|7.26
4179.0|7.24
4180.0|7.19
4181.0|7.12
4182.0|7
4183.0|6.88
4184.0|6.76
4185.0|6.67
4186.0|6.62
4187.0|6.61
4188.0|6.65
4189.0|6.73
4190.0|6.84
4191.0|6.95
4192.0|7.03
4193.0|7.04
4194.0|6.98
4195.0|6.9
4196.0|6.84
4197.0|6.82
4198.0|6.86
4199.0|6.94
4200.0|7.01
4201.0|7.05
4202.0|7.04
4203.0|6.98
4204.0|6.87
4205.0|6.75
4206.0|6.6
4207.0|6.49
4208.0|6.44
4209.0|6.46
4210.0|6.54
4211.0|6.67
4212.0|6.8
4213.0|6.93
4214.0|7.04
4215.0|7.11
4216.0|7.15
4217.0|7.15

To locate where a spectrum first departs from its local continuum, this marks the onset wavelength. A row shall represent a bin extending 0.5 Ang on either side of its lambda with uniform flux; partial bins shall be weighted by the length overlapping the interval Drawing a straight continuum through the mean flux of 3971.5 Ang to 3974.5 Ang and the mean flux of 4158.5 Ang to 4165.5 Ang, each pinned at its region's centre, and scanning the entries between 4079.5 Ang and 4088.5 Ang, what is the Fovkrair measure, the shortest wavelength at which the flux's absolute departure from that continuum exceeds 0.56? 4083.0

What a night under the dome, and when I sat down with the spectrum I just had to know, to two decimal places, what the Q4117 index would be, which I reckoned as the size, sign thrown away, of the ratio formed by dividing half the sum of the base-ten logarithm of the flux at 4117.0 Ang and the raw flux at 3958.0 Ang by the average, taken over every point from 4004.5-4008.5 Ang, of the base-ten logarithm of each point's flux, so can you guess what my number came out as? 4.65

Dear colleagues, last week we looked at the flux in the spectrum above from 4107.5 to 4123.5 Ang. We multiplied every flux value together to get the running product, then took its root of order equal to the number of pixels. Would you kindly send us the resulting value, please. 6.2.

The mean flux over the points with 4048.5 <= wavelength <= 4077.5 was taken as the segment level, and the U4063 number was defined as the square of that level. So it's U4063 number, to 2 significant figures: 53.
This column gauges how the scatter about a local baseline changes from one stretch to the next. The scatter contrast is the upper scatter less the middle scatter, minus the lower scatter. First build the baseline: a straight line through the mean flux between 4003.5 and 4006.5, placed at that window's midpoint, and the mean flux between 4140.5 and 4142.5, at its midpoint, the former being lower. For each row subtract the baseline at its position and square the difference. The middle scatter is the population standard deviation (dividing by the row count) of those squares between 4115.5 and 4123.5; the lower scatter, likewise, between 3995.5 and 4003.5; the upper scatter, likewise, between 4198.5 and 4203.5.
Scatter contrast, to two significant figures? -0.10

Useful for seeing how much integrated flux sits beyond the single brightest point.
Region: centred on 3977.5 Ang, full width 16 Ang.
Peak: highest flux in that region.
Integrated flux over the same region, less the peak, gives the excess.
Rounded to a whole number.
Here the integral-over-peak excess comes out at 91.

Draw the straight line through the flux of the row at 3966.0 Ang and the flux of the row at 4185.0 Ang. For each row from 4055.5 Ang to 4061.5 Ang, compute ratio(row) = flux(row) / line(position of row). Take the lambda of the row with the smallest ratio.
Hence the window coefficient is 4061.0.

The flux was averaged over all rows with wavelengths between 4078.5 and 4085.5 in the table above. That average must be 6.37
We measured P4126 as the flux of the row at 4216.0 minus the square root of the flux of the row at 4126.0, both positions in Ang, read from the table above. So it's 4.6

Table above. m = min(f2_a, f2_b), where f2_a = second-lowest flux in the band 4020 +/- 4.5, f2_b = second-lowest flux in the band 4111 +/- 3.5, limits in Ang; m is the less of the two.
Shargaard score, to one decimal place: 5.7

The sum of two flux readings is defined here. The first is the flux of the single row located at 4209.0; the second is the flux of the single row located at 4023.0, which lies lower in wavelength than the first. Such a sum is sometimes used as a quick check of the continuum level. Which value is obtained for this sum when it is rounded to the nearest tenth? 13.4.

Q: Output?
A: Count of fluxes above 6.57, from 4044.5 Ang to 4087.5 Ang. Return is 29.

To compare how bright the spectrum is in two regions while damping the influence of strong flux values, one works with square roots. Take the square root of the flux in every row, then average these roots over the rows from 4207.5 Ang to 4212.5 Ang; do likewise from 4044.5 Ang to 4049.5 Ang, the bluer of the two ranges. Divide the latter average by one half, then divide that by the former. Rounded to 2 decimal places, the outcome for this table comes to 2.09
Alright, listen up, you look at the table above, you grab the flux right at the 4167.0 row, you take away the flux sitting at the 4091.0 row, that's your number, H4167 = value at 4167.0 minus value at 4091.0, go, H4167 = 1.6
